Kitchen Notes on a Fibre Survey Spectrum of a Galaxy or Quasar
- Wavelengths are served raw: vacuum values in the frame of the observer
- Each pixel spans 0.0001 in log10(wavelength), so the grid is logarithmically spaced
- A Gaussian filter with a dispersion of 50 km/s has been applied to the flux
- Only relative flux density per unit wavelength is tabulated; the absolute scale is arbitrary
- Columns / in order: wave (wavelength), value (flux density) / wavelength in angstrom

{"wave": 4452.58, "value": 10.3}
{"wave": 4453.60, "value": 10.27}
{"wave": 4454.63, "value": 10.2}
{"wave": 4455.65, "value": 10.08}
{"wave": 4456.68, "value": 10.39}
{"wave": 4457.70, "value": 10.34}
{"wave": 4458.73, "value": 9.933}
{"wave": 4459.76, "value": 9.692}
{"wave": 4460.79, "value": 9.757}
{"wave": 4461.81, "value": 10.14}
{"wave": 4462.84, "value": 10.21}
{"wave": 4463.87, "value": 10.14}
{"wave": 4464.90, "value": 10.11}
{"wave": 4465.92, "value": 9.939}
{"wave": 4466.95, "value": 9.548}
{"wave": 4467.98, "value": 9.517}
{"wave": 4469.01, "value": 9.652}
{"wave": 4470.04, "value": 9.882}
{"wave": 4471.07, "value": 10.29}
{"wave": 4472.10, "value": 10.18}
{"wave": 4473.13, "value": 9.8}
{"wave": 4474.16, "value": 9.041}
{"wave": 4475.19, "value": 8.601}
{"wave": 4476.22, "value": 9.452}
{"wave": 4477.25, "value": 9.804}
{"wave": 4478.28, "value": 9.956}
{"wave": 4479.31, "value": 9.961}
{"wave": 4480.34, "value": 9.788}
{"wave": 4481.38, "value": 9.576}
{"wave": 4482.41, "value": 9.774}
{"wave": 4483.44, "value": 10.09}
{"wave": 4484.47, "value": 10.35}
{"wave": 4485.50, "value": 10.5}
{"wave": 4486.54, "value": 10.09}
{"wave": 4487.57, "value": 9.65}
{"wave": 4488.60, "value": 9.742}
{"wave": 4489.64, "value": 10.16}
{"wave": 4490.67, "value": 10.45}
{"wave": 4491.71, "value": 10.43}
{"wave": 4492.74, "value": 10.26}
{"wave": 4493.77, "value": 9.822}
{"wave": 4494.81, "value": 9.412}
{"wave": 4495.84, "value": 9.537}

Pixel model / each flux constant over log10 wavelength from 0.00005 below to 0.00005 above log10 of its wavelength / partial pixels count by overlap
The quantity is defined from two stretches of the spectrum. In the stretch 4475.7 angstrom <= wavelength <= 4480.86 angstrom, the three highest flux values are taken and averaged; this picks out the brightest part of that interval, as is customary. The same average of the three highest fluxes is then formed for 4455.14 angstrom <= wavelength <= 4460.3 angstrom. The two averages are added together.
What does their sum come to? 20.2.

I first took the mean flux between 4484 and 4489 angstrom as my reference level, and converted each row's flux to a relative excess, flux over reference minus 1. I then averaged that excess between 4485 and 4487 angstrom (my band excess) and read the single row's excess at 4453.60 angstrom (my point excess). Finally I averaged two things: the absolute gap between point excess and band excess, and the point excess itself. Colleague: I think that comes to 0.011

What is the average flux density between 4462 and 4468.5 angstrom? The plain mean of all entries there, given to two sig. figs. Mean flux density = 9.9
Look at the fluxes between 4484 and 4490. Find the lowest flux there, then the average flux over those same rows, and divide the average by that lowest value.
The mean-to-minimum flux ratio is 1.04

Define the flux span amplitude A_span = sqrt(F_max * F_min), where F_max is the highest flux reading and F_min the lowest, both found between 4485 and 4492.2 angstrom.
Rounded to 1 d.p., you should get 10.1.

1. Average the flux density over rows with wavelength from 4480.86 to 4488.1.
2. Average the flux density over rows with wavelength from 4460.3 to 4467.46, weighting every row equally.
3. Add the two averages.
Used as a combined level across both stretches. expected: 20.0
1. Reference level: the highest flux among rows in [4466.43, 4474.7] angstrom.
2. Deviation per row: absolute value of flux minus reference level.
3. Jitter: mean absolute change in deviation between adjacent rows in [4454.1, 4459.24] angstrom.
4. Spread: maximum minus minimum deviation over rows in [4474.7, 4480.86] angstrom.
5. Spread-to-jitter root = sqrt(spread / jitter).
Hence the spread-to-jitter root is 3.0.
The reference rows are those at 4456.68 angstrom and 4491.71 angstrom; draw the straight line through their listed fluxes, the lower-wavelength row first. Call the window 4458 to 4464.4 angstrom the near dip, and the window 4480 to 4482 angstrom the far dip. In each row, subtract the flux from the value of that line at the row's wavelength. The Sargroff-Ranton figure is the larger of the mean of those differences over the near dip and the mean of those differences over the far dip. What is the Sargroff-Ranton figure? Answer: 0.74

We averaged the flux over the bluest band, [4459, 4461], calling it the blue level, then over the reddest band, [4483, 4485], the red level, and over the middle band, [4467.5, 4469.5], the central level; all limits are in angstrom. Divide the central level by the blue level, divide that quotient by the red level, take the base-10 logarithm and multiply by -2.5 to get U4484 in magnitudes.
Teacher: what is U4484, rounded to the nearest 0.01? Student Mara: 2.54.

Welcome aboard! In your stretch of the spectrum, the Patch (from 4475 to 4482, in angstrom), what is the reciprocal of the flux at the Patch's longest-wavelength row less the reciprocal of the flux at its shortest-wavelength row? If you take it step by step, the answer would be -0.012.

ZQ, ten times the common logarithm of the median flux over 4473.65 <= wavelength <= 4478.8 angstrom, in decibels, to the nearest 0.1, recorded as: 9.8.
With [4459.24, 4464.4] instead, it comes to 10.1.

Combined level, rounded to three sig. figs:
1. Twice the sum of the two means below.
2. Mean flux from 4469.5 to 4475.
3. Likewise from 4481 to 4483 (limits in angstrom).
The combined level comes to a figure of 39.0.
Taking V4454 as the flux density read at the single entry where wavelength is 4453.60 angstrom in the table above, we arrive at 10.27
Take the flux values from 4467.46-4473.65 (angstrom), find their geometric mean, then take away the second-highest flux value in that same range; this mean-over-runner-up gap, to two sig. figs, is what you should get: -0.30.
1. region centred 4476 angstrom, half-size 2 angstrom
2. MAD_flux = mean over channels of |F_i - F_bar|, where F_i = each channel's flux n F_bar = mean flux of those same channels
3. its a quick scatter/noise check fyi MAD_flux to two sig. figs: 0.40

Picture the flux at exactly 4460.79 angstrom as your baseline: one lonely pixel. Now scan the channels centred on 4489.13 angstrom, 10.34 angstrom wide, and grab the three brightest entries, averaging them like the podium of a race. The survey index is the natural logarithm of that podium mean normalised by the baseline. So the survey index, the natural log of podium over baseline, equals 0.07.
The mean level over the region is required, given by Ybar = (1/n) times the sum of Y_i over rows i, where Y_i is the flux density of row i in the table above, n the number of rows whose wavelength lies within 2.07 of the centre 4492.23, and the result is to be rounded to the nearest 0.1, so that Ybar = 10.2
